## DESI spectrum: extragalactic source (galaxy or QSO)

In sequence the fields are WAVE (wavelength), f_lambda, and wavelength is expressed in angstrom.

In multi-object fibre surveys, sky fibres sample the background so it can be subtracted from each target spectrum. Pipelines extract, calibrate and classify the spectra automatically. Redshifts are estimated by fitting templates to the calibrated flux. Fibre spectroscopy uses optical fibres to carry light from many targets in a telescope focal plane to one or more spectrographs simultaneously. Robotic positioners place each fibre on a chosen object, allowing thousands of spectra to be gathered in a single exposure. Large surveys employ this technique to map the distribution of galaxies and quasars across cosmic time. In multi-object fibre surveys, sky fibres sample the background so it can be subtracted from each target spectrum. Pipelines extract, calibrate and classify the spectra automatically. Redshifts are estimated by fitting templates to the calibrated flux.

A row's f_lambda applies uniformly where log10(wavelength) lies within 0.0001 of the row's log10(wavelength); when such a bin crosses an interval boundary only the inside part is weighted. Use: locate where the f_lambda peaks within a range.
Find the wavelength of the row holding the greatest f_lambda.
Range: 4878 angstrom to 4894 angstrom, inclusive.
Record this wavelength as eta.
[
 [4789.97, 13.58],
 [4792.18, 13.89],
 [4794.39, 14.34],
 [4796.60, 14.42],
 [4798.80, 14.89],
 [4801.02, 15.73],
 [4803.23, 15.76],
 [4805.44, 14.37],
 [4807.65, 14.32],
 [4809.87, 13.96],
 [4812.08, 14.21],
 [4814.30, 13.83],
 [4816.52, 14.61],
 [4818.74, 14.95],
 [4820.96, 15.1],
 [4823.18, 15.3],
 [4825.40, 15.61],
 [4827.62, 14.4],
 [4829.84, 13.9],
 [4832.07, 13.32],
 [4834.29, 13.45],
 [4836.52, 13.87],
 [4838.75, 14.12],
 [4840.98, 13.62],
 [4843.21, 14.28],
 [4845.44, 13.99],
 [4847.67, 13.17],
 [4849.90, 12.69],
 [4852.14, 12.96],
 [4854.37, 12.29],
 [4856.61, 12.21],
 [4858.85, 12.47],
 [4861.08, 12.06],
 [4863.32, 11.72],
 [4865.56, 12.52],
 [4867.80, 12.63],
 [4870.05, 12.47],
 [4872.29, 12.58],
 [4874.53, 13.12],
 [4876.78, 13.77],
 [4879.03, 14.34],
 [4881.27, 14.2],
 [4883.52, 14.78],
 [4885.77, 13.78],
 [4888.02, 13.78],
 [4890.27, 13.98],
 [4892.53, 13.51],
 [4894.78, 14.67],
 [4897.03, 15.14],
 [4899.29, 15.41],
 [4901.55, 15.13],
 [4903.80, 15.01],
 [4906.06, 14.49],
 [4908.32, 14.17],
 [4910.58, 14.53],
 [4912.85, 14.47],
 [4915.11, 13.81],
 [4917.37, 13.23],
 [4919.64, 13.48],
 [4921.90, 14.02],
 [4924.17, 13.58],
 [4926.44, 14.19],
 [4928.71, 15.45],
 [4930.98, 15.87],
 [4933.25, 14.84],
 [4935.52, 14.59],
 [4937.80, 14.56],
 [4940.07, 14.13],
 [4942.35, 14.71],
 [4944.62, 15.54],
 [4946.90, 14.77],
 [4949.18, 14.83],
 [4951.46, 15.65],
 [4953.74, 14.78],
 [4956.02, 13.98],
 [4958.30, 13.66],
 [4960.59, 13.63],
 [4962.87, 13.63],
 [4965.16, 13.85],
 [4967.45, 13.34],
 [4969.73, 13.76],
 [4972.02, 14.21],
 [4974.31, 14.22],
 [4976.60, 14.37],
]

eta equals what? 4883.52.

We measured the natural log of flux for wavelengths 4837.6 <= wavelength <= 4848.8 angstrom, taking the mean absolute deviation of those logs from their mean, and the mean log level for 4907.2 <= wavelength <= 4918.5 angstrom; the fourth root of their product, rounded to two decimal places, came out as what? 0.51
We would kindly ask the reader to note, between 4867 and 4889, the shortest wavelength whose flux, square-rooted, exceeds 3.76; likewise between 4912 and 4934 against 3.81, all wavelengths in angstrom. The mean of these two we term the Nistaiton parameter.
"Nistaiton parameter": 4903.9 angstrom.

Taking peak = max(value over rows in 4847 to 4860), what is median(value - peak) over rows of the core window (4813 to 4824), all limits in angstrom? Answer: 1.8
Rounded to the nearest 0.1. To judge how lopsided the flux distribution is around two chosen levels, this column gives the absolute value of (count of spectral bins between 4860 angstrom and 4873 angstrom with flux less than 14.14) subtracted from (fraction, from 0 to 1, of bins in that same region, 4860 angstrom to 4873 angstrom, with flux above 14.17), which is 6.0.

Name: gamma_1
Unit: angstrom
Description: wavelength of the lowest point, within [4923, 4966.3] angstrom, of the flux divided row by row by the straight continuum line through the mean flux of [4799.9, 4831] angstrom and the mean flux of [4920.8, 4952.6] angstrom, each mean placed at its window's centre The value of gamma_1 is 4924.17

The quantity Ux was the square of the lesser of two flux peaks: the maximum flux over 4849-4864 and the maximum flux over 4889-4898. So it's 168.0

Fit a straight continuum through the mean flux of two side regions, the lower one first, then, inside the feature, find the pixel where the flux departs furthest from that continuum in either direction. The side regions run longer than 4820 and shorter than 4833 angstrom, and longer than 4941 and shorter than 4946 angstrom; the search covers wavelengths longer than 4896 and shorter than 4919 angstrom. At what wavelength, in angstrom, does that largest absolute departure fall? 4917.37 angstrom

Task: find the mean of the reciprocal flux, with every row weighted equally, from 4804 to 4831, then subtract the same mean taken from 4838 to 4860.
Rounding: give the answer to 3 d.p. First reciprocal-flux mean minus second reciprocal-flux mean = -0.007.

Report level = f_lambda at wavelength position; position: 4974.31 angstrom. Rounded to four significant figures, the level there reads 14.22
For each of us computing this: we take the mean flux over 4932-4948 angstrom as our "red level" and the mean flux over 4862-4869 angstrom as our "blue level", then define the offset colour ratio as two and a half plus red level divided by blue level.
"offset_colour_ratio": 3.70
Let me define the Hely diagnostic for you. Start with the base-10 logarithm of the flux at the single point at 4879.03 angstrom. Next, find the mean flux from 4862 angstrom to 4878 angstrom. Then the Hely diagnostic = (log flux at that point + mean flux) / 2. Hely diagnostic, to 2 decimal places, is 6.92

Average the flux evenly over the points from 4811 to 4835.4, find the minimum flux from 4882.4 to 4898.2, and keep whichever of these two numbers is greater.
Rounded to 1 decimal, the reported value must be 14.4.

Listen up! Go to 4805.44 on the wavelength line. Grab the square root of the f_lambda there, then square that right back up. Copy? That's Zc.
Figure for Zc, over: 14.4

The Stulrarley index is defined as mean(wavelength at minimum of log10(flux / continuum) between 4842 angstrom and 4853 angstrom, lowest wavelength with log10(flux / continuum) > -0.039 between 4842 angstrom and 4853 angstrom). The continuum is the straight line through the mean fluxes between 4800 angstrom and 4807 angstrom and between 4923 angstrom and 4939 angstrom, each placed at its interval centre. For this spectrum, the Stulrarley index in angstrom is 4846.6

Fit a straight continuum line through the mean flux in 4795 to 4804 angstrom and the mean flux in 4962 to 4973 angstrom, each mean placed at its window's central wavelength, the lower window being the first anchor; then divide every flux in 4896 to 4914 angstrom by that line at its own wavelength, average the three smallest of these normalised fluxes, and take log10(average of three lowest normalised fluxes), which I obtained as 0.004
